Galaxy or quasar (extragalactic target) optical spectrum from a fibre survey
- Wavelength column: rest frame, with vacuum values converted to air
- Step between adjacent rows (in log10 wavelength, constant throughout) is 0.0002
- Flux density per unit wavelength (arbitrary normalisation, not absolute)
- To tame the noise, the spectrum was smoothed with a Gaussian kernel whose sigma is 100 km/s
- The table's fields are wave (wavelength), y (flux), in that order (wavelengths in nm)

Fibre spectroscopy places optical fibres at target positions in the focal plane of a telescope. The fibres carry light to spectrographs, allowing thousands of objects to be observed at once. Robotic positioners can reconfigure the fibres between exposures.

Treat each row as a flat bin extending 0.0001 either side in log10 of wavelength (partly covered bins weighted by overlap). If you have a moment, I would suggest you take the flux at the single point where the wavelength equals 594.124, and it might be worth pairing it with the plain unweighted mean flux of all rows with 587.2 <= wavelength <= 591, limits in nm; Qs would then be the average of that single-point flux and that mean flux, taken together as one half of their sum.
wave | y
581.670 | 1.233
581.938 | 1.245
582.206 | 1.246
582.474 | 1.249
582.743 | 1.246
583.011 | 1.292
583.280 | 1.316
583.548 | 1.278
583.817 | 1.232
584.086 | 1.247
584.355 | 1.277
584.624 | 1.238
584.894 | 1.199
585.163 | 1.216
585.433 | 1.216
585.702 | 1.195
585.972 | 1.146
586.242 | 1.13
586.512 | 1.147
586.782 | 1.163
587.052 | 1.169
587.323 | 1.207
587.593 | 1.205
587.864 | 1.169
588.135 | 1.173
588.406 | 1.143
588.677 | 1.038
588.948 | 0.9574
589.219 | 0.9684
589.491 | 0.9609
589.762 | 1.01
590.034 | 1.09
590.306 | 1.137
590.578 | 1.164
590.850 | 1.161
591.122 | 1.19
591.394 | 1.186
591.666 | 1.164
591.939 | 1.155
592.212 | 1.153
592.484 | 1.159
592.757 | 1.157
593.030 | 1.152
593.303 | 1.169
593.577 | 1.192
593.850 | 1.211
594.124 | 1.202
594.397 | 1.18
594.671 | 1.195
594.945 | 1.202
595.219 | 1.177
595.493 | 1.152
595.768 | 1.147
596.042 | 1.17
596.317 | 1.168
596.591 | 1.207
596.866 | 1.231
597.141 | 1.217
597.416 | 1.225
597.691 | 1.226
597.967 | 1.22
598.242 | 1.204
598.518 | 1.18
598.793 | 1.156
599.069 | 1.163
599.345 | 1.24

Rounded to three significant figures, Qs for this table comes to 1.15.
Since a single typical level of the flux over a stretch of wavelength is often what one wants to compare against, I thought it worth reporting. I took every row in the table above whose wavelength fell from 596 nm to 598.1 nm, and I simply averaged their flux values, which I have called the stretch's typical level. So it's 1.21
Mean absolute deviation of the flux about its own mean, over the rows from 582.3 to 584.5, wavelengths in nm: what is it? 0.0236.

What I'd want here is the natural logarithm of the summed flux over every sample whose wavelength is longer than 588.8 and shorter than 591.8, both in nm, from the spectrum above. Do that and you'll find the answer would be 2.48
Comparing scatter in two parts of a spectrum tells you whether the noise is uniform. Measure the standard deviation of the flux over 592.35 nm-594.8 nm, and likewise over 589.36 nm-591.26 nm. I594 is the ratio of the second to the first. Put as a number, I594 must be 4.0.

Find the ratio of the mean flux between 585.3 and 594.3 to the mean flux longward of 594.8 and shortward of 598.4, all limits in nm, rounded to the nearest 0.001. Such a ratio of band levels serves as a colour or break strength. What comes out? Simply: 0.954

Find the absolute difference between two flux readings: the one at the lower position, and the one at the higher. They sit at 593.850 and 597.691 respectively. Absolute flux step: 0.015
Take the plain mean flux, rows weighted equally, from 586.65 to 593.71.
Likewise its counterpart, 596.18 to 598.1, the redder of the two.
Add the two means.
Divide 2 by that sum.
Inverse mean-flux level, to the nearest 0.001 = 0.853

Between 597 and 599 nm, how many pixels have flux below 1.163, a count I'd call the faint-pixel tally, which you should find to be 1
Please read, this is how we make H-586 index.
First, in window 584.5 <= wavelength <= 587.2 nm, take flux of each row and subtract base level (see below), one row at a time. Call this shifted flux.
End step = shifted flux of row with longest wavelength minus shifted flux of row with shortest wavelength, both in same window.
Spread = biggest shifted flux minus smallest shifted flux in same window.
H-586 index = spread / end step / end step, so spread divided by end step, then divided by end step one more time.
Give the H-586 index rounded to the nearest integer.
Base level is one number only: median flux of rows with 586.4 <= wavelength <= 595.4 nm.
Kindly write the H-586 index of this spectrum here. 23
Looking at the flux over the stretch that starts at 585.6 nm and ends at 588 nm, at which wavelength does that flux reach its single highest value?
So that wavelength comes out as 587.323 nm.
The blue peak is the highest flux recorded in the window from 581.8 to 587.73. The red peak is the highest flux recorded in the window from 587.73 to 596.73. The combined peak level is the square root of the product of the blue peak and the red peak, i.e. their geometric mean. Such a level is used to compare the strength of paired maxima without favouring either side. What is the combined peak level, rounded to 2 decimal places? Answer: 1.26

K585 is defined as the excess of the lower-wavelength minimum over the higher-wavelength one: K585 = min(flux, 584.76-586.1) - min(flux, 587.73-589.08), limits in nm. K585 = 0.19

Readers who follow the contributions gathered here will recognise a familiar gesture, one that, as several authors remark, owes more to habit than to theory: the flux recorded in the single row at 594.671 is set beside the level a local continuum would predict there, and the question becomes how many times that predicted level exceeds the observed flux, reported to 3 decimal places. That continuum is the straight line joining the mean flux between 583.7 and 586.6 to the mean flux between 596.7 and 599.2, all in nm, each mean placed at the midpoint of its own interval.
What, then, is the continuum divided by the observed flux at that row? 1.007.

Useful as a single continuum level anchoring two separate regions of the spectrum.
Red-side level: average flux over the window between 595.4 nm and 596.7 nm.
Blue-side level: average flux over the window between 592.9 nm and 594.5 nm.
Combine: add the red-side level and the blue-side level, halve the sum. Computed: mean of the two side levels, 1.18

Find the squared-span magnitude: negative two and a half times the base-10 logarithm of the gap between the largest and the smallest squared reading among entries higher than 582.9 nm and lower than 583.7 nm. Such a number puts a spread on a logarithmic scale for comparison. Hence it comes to 2.5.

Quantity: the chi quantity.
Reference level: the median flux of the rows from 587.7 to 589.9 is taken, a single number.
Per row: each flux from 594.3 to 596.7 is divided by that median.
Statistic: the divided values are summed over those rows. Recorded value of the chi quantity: 10.3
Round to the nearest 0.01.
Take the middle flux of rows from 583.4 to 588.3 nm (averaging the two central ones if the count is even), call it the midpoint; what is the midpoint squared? 1.44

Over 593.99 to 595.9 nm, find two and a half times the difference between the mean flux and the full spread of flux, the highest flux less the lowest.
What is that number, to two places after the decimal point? 2.81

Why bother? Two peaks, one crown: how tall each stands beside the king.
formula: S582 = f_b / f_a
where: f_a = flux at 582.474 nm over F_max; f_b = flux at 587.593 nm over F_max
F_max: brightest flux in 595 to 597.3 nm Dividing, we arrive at 0.96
